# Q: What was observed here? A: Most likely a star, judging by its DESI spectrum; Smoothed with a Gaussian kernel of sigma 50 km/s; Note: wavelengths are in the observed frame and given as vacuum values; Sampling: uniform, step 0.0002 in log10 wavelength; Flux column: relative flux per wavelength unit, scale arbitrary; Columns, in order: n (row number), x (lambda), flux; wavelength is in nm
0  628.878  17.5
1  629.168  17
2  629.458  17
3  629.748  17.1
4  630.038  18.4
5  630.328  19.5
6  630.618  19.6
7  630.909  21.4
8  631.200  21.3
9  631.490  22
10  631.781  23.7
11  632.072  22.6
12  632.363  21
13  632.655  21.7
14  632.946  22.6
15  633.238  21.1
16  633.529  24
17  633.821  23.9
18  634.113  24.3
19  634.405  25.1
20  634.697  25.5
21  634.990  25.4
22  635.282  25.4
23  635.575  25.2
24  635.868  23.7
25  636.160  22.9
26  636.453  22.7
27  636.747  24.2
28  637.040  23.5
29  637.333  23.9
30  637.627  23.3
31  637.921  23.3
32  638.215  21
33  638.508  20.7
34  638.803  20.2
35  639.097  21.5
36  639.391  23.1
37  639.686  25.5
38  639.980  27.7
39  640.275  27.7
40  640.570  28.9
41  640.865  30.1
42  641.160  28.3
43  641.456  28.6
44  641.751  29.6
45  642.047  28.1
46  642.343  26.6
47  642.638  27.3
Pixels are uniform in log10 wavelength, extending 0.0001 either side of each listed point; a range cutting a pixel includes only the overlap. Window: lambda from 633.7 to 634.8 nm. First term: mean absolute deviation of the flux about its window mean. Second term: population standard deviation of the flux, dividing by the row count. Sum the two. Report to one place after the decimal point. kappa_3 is 1.2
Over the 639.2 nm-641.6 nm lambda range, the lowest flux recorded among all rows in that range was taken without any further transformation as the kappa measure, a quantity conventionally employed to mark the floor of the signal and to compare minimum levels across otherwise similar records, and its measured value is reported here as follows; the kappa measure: 23.1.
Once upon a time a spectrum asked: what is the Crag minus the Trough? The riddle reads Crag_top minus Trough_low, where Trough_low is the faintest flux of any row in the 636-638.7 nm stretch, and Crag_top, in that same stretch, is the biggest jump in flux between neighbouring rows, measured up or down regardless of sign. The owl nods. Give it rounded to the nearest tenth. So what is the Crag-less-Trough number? -18.4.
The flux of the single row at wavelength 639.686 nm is 25.5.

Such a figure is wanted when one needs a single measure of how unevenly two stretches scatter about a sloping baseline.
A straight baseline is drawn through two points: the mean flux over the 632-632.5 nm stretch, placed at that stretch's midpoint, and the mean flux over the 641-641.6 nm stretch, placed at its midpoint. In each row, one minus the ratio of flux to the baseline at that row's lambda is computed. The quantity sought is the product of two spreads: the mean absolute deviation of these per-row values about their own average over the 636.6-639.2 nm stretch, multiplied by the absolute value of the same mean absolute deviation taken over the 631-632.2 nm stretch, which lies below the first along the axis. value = 0.0019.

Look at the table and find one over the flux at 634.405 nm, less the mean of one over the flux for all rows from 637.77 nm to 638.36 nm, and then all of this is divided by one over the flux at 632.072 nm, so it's -0.1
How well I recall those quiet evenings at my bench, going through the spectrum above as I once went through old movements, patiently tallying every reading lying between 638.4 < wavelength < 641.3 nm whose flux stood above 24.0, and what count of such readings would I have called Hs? 6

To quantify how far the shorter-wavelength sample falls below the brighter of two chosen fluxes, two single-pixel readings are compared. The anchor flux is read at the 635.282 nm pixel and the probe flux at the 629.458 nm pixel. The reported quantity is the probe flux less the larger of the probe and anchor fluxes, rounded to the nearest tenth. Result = -8.4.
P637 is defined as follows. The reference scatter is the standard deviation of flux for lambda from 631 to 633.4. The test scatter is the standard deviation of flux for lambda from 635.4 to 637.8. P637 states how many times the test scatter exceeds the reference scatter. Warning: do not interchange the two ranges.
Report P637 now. 0.85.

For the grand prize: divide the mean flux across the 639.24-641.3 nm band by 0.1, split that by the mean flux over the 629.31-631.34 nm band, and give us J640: 14.2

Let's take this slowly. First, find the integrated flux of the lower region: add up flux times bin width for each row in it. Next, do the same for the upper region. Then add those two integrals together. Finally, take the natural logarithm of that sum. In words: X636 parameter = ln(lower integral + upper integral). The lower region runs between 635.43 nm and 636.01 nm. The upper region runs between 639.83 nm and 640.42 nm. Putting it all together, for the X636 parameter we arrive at 3.42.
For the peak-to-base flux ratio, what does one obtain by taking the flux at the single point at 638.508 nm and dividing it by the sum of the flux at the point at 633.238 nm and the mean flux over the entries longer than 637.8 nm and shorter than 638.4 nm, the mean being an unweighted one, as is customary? 0.48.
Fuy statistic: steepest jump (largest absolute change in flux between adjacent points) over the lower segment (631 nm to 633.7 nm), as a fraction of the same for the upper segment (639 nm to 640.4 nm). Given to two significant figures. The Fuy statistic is 1.2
